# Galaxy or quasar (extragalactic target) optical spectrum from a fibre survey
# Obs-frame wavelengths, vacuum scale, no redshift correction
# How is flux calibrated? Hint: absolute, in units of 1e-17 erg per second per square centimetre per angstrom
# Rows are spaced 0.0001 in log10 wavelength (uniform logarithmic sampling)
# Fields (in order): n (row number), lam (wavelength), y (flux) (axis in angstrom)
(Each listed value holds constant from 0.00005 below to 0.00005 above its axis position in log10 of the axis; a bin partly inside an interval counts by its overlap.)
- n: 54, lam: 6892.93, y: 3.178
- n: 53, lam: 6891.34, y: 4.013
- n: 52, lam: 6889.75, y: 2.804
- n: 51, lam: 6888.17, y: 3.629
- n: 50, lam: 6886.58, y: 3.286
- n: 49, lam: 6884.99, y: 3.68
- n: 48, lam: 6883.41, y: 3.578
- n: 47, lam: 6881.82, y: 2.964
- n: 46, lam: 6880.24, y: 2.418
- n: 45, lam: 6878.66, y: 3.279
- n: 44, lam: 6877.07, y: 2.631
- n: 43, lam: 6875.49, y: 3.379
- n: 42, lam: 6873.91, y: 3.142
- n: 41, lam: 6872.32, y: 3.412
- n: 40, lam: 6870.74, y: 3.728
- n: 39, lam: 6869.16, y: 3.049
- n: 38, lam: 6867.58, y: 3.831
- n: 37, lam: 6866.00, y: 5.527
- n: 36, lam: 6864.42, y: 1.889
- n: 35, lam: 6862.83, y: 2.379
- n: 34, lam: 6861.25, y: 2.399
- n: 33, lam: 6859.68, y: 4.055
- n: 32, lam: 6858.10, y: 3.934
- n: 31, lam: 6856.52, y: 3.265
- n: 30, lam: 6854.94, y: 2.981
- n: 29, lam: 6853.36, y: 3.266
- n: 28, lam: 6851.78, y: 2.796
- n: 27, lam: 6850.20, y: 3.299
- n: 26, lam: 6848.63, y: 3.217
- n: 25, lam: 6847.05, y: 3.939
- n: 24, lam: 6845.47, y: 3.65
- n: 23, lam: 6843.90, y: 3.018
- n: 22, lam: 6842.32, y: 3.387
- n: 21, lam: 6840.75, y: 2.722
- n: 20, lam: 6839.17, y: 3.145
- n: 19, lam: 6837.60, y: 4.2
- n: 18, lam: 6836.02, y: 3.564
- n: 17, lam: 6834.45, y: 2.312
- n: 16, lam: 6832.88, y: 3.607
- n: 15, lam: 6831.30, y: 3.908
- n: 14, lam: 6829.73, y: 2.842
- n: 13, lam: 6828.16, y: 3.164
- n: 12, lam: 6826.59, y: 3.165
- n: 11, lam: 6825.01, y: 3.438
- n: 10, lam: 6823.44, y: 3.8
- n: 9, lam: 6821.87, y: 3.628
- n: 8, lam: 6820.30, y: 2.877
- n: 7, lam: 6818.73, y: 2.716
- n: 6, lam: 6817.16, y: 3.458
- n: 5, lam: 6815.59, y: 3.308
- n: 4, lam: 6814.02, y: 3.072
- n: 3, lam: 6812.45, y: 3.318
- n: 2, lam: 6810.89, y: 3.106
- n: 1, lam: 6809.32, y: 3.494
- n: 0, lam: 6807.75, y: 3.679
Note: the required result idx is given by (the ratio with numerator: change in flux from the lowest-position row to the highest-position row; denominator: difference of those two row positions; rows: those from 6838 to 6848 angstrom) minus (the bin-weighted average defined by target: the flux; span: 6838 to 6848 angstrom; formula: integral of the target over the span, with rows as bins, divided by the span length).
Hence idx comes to -3.24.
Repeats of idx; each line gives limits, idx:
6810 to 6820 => -3.20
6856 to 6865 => -3.18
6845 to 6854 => -3.40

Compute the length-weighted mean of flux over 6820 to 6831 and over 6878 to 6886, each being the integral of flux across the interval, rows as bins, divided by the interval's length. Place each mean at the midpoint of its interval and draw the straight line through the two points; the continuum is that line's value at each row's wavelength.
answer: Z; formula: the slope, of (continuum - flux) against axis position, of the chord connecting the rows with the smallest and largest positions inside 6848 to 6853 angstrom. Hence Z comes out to 0.13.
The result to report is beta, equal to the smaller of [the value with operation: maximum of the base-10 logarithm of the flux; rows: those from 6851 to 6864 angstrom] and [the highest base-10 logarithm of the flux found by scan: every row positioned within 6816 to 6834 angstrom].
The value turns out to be 0.59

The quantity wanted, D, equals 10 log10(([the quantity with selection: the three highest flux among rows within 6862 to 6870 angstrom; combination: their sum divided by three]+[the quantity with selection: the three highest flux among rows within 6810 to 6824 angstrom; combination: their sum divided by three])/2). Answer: 5.89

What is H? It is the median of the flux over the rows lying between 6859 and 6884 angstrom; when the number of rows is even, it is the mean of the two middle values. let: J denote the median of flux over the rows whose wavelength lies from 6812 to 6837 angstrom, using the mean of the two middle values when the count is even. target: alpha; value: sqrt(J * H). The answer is 3.26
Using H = 3.21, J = 3.31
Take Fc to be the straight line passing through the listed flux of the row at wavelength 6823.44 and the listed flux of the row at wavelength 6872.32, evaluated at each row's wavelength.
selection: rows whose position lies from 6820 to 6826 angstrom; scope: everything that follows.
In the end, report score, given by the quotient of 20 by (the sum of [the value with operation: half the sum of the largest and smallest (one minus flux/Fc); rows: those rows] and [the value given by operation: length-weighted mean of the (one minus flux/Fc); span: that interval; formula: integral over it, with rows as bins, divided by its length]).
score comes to 95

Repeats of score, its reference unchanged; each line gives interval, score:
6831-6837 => 74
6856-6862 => 188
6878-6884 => 104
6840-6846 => 79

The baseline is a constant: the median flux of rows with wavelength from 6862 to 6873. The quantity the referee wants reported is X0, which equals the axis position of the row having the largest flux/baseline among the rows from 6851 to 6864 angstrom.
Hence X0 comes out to 6859.68 angstrom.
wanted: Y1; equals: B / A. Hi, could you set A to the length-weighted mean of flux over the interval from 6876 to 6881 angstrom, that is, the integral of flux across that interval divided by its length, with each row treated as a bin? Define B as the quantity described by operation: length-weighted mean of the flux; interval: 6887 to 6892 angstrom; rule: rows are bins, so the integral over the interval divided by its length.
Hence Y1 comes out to 1.23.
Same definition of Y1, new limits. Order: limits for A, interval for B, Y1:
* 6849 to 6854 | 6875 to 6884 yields 0.97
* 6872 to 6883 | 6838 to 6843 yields 1.04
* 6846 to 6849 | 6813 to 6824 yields 0.90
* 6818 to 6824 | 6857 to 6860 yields 1.21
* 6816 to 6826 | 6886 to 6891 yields 1.00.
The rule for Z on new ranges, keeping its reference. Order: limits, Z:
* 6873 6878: 0.16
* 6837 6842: 0.47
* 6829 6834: -0.25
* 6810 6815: 0.01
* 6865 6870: 0.78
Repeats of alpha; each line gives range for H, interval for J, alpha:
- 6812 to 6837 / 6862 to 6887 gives 3.30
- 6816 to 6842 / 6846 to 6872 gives 3.28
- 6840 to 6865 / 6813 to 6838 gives 3.31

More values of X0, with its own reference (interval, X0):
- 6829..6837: 6831.30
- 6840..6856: 6847.05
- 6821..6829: 6823.44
